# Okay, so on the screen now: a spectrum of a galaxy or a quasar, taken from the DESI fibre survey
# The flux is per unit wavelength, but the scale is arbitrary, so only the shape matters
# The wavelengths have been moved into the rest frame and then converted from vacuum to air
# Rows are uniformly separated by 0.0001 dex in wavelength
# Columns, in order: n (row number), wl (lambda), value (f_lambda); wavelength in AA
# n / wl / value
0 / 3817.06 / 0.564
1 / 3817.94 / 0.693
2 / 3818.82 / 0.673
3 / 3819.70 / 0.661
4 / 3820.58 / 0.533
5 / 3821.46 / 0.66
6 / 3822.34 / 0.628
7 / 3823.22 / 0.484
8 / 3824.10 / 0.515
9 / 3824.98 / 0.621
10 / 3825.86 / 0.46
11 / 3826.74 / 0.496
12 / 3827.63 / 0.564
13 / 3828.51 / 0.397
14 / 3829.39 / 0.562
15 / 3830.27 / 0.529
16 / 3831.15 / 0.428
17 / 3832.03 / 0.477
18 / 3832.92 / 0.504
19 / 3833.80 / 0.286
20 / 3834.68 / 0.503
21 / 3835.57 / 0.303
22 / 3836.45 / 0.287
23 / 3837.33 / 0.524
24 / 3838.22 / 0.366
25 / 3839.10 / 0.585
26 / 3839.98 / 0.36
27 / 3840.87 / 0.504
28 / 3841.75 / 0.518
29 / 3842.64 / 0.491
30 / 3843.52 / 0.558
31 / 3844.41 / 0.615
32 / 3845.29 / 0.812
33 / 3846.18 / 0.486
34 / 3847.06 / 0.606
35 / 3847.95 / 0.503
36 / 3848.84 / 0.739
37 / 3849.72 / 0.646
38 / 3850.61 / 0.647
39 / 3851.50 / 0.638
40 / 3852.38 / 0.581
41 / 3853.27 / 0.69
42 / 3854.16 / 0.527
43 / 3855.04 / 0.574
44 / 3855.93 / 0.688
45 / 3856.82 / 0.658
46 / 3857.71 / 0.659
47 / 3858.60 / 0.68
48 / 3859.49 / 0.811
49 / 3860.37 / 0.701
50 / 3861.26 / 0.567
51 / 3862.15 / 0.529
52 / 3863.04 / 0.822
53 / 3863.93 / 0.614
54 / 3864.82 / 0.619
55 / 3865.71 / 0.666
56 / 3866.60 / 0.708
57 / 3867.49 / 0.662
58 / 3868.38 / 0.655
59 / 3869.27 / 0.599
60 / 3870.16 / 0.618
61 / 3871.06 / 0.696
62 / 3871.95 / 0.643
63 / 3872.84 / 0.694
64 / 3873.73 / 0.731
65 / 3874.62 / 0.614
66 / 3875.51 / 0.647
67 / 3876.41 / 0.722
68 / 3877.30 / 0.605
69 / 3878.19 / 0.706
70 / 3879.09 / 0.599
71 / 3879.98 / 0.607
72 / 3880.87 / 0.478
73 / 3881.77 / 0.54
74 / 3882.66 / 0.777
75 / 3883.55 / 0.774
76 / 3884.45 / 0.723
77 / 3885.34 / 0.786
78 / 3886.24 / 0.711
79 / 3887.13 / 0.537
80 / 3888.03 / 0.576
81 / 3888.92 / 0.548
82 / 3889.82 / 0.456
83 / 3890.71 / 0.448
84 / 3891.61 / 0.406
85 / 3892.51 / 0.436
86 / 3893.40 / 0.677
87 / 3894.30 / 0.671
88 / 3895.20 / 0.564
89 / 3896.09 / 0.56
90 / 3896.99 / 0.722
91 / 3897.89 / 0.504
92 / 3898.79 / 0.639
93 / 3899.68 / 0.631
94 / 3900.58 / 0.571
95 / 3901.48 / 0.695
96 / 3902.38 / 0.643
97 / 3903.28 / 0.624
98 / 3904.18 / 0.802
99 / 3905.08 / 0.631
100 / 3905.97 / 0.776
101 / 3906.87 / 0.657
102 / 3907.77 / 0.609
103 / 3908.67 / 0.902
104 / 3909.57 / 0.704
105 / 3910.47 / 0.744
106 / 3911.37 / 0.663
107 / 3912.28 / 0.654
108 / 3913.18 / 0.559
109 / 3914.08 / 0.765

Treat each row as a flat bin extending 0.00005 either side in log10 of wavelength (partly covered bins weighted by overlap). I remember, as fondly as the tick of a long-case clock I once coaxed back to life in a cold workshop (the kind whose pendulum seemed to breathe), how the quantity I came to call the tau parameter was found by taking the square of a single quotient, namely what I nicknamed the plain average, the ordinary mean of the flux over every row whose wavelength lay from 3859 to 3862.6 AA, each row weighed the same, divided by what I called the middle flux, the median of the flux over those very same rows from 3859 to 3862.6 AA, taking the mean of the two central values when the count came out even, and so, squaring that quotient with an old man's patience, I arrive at 1.06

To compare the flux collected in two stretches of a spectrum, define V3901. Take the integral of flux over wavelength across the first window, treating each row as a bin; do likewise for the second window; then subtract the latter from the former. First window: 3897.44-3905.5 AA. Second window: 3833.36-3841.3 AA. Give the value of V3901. 1.9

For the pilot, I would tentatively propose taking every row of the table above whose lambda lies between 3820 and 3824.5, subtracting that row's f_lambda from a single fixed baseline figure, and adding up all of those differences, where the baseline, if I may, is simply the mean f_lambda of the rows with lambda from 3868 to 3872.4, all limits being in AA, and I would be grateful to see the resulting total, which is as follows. 0.4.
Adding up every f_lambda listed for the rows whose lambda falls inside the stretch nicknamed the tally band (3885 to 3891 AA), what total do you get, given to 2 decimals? 4.06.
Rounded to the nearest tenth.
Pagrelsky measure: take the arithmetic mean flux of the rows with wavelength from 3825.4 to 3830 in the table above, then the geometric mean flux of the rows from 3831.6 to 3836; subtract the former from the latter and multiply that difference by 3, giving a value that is -0.3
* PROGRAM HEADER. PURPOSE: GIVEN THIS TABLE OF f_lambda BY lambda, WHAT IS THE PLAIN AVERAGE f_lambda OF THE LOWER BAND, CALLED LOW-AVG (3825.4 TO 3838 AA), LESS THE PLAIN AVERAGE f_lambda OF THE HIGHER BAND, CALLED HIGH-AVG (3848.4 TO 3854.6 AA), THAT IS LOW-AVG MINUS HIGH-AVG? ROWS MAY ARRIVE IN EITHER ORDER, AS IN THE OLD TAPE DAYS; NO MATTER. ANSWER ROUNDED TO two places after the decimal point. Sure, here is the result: -0.19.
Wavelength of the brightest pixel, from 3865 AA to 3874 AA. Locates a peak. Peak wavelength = 3873.73 AA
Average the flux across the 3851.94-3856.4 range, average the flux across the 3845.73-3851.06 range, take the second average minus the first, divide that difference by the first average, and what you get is -0.01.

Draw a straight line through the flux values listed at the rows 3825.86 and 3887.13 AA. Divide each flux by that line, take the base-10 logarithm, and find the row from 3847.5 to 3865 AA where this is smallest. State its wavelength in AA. 3847.95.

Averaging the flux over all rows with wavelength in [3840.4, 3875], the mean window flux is 0.635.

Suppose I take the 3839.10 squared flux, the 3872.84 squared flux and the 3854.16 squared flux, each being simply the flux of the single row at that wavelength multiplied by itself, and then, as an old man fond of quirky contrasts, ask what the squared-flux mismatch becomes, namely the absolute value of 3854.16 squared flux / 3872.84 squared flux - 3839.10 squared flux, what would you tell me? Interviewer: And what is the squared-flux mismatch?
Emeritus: 0.23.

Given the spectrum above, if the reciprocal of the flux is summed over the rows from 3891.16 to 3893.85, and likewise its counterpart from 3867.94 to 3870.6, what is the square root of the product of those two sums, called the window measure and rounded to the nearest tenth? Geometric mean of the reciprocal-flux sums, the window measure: 5.5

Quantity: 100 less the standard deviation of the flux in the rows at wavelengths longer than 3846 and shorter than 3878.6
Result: 99.93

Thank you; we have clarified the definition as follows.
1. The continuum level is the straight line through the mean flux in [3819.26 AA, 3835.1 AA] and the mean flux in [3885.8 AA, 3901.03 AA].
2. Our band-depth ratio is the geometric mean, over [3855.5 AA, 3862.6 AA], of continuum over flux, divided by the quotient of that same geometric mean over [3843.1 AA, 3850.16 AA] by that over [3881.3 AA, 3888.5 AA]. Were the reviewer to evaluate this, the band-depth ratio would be 0.80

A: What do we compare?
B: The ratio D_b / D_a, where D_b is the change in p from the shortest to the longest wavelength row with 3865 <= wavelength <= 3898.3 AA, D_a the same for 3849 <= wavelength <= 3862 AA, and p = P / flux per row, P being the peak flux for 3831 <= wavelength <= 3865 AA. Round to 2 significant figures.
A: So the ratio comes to 2.2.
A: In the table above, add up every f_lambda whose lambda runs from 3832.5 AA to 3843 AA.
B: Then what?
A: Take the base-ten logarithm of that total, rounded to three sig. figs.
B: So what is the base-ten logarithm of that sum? 0.719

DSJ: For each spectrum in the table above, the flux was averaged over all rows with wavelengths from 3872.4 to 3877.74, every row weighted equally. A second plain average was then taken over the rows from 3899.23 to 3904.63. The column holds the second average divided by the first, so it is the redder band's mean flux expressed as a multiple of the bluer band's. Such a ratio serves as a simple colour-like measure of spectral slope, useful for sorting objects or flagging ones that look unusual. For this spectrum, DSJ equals 0.99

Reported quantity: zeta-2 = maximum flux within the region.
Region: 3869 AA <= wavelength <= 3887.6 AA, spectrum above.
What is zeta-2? 0.786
